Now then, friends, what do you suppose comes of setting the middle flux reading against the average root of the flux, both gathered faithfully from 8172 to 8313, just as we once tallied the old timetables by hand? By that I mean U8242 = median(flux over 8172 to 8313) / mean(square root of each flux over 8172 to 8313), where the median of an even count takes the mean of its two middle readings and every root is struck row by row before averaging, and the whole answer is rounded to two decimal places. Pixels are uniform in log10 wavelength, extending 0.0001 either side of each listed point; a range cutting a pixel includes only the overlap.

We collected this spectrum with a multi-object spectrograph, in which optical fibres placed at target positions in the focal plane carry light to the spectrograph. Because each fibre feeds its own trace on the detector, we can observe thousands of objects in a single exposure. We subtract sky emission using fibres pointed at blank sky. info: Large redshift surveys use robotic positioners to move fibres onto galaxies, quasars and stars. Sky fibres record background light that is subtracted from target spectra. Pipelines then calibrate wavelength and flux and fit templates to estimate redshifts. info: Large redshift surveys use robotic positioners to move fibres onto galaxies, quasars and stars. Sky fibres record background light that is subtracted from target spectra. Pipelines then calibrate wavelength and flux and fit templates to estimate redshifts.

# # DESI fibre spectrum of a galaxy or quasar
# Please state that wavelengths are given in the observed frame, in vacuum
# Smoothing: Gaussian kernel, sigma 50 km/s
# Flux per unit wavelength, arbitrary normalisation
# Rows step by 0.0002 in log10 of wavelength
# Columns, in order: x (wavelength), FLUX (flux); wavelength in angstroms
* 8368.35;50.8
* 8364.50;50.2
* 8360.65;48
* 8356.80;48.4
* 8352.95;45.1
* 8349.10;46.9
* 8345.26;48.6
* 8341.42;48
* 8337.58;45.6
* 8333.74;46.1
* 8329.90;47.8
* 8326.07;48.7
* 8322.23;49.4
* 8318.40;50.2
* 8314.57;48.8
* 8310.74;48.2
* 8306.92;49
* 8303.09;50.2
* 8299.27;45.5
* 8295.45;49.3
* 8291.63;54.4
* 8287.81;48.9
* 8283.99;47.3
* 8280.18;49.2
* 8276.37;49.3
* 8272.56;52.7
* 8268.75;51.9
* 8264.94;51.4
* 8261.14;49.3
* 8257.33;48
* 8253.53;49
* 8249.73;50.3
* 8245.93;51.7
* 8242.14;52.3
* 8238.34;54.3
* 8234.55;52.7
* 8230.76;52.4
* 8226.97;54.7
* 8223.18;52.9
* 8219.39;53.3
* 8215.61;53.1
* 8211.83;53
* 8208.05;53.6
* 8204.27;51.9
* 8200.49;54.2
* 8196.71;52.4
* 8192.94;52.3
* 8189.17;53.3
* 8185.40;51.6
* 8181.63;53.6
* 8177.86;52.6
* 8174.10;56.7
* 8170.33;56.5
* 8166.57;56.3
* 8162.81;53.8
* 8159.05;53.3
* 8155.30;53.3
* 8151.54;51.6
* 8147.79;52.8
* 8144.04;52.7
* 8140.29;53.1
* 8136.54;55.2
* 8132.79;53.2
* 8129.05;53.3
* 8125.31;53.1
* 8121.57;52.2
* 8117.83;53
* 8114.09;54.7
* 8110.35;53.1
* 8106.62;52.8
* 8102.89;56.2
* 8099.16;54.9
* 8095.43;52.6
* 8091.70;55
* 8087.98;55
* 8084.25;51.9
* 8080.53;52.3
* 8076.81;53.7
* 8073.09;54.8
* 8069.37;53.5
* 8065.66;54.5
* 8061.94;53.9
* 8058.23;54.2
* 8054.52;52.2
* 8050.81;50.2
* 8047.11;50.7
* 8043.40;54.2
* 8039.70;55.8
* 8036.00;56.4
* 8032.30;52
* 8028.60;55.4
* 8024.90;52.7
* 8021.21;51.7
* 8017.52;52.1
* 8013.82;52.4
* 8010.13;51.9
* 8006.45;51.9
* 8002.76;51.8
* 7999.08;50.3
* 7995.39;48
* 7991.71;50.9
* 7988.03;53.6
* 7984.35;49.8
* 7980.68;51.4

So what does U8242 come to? 7.29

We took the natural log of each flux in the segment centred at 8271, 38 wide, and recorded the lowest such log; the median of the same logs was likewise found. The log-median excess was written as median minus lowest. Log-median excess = 0.040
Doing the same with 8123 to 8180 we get 0.032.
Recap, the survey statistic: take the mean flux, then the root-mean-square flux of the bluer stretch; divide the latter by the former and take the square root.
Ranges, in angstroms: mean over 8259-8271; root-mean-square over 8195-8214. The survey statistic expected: 1.02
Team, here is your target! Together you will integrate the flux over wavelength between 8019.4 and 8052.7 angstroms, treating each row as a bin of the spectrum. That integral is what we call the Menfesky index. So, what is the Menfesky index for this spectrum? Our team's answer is 1773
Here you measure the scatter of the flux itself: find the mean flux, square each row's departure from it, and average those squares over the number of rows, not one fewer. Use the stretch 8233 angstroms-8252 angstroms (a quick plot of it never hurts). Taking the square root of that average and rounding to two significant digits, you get 1.3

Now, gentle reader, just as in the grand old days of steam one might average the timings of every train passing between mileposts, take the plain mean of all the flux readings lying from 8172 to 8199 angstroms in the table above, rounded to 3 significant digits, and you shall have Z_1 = 53.2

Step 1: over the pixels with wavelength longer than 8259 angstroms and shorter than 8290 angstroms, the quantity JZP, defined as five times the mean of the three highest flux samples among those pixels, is 260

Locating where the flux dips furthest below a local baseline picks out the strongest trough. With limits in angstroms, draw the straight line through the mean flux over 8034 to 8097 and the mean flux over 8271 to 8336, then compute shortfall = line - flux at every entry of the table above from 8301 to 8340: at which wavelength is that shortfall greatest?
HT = 8337.58 angstroms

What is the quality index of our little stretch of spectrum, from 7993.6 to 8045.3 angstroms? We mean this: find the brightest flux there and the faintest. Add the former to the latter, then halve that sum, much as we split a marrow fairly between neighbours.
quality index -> 52.2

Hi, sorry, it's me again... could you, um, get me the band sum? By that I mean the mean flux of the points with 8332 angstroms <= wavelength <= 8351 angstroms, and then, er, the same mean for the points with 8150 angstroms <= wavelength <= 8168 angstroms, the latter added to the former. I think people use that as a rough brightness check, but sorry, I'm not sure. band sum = 101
